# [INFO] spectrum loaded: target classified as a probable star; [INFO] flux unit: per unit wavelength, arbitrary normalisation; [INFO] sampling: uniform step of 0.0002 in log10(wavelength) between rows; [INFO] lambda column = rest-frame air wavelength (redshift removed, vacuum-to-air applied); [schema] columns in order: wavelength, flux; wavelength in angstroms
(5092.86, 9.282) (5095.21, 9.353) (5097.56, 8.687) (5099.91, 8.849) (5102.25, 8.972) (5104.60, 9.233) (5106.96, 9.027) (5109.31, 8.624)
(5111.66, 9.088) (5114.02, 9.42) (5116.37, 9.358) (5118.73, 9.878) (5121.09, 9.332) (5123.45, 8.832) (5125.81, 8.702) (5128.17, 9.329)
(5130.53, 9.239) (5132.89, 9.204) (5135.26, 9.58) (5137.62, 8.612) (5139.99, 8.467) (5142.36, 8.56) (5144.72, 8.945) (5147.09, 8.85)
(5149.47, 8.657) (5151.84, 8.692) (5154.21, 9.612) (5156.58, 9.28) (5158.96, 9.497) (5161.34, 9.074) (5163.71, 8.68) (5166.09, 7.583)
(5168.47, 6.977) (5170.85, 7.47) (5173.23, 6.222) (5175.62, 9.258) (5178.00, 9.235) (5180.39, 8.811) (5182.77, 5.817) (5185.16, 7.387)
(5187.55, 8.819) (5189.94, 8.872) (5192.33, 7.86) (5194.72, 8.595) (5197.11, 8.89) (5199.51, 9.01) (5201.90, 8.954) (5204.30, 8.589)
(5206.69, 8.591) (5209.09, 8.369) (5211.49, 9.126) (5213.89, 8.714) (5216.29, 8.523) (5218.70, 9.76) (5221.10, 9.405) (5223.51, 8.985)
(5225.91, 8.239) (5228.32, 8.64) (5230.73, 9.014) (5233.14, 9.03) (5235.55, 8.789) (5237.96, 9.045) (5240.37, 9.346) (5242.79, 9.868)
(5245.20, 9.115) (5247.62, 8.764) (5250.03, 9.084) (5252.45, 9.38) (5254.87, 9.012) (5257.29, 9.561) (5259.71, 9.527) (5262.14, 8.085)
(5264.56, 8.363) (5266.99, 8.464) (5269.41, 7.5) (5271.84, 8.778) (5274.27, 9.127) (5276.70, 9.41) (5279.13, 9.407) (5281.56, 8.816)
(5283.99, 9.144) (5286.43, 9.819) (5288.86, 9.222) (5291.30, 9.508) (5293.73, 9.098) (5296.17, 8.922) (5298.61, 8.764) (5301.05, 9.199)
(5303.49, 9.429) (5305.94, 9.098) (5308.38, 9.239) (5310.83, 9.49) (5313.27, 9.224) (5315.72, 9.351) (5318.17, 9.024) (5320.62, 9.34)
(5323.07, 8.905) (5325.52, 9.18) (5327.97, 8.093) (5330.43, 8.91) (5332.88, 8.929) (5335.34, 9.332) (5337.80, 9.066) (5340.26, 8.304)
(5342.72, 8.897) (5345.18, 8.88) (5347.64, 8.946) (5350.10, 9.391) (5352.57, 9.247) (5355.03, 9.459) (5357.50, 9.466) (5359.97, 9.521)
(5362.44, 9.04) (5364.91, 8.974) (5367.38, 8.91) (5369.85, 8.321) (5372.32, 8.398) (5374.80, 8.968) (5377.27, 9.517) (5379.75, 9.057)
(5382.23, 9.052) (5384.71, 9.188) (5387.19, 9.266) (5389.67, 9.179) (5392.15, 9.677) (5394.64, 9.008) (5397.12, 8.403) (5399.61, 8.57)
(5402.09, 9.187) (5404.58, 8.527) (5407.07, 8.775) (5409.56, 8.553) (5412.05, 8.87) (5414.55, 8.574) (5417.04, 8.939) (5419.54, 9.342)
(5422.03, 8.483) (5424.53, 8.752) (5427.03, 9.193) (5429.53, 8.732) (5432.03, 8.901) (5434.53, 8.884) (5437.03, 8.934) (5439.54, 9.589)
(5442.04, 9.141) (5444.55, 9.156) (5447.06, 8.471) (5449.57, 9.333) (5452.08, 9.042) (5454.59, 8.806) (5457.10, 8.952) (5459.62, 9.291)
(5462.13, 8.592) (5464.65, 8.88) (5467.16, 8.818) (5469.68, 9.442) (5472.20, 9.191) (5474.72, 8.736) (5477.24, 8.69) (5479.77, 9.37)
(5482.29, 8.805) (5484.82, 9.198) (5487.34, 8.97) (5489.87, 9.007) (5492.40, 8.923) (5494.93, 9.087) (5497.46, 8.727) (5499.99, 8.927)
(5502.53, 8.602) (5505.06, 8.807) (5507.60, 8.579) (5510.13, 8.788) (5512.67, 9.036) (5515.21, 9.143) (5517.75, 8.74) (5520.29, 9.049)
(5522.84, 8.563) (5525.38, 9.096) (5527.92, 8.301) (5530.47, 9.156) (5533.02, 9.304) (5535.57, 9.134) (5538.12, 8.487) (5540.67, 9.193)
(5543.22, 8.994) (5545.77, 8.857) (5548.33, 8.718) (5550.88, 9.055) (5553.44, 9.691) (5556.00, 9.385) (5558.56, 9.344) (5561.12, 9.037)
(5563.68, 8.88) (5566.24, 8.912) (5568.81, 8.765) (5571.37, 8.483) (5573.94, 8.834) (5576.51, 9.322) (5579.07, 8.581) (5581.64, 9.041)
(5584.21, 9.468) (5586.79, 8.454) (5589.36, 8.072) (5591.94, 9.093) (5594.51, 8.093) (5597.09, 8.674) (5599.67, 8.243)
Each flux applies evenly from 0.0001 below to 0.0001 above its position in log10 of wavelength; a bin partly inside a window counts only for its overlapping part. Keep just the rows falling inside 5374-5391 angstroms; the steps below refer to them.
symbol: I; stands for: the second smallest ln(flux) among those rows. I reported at 2.20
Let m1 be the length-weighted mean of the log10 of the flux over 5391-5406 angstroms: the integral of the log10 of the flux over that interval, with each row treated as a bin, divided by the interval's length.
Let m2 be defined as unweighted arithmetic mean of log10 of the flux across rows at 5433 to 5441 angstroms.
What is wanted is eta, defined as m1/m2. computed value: 0.99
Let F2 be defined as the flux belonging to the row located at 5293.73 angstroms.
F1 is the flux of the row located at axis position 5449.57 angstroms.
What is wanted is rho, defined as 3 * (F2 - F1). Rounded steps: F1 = 9.333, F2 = 9.098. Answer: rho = -0.7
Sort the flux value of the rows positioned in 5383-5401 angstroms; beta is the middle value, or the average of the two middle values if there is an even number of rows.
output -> 9.18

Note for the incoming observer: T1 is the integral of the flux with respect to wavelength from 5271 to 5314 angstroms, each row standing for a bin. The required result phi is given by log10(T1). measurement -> 2.60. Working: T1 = 396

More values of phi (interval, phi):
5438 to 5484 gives 2.62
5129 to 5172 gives 2.57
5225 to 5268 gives 2.59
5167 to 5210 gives 2.55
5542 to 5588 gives 2.62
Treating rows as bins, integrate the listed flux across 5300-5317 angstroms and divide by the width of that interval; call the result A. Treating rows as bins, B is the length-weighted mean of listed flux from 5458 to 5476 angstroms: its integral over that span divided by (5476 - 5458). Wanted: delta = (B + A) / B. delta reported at 2.03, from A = 9.3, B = 8.99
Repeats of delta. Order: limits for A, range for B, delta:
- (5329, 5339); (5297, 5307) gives 1.99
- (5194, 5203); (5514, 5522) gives 1.99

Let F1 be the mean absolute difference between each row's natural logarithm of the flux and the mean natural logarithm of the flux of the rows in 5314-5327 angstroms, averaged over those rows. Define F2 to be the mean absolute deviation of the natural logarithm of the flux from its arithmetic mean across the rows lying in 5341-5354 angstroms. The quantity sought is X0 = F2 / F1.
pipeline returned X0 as 1.3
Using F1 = 0.0171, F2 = 0.022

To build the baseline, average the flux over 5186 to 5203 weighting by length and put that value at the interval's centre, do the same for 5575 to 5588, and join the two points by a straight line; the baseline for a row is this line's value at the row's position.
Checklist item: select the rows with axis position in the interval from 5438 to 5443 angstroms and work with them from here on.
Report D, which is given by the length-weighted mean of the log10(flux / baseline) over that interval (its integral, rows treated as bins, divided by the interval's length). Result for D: 0.023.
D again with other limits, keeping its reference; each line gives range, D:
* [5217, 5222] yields 0.037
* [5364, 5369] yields 0.004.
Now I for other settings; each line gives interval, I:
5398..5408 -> 2.15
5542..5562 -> 2.18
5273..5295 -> 2.21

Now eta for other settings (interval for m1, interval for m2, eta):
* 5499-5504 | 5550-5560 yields 0.97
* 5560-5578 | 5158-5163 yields 0.98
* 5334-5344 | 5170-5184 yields 1.07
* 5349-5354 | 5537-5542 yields 1.02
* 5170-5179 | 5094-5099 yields 0.94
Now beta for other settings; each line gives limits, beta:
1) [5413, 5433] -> 8.83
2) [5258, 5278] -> 8.62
